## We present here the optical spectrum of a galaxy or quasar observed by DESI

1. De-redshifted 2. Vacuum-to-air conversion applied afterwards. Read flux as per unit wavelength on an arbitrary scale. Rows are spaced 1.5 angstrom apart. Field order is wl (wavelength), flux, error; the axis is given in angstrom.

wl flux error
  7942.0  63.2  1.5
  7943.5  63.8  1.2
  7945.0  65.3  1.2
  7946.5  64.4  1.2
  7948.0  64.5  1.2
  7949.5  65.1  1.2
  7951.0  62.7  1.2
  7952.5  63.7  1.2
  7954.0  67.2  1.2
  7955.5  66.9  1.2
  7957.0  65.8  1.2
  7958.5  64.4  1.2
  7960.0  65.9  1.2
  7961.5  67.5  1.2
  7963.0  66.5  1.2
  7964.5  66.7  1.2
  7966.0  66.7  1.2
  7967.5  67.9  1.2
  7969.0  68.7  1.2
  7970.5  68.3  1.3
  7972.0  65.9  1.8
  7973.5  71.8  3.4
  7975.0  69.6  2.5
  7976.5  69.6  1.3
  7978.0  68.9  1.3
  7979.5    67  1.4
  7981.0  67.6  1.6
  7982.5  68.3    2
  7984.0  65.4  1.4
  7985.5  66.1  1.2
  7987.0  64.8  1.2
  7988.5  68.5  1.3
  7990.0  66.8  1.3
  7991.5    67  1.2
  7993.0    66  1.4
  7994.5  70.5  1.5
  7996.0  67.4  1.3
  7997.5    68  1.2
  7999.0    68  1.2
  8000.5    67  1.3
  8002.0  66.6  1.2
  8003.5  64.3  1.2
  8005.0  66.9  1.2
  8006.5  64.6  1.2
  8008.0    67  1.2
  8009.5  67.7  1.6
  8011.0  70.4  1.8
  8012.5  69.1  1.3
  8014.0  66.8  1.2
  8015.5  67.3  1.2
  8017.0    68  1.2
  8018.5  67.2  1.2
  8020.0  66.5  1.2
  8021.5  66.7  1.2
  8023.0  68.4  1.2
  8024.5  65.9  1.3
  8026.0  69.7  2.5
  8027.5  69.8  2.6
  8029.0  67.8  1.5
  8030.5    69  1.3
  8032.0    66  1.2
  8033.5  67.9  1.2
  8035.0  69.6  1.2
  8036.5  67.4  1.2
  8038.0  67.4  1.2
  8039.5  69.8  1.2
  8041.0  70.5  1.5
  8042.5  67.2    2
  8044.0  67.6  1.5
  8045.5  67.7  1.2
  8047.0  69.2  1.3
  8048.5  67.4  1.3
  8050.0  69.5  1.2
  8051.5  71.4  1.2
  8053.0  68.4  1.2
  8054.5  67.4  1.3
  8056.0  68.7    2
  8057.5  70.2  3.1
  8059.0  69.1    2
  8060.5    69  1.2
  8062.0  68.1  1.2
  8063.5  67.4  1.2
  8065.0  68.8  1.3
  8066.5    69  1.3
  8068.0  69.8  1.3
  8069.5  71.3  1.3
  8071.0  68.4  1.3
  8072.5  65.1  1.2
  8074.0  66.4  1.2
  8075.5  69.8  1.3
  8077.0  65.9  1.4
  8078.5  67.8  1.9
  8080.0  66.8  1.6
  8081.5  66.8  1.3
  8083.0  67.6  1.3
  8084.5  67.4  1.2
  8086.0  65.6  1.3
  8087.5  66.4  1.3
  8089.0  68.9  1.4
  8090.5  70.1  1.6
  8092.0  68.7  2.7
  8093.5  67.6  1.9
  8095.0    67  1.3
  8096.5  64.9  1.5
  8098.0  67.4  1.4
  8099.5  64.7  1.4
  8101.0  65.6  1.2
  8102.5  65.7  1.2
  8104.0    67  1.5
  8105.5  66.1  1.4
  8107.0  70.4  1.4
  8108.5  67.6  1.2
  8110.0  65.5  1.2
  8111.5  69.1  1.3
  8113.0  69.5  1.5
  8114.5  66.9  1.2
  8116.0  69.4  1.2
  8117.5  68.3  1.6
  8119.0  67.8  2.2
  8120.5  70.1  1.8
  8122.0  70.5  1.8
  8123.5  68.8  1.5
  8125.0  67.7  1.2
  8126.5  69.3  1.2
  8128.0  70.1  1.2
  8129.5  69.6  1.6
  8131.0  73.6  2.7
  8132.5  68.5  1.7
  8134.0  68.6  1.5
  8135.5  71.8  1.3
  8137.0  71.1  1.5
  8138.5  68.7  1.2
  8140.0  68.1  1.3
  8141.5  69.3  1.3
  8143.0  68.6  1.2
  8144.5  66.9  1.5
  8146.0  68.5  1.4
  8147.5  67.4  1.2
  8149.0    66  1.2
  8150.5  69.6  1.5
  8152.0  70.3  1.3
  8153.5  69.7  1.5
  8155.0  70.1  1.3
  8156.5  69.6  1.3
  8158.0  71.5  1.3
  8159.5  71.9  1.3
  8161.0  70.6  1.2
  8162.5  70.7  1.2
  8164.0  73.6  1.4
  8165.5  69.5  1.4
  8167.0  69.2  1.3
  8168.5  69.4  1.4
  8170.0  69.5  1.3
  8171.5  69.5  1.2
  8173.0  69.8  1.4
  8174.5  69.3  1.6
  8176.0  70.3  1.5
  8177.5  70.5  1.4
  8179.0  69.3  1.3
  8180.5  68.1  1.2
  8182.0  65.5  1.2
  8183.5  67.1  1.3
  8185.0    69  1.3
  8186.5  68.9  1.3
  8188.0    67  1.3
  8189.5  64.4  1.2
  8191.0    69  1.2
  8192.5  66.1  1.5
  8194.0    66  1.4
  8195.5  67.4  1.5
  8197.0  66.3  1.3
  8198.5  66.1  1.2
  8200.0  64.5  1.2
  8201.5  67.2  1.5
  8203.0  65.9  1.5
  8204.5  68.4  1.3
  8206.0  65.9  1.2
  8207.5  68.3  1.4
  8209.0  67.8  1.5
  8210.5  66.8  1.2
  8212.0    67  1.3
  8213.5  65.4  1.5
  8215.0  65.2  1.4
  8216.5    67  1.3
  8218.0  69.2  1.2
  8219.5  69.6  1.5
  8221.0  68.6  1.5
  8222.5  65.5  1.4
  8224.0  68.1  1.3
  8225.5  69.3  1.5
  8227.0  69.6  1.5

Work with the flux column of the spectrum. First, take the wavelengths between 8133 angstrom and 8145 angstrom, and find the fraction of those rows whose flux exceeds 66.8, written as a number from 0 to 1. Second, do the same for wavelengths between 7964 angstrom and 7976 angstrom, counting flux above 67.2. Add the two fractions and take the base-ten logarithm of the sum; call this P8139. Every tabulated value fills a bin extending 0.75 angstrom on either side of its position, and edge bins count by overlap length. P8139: 0.21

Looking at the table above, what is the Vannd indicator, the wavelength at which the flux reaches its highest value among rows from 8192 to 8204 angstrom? 8195.5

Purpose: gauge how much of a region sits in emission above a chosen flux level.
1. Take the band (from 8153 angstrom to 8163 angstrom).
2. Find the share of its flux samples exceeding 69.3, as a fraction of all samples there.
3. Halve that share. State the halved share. 0.50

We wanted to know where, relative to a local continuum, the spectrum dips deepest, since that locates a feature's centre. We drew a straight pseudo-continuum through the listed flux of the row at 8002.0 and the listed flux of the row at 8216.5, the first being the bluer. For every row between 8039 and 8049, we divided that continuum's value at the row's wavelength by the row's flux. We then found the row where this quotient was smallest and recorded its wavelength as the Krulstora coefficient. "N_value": 8041.0 angstrom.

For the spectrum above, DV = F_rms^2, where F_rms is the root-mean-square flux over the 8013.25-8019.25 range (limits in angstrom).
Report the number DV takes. 4533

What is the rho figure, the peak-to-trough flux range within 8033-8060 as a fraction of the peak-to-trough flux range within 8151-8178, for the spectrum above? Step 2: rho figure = 0.95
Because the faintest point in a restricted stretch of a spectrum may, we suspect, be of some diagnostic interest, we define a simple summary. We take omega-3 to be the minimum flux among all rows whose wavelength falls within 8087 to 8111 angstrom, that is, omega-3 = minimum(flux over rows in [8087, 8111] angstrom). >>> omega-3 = 64.7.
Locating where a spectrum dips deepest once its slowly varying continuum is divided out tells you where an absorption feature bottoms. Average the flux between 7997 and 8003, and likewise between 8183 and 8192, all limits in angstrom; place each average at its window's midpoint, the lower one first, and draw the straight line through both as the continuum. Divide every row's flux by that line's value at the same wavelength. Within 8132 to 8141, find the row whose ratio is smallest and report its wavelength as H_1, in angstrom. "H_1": 8140.0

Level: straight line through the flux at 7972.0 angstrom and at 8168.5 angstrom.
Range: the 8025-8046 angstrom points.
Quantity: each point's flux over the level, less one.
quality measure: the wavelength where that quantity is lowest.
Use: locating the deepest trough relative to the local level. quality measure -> 8032.0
